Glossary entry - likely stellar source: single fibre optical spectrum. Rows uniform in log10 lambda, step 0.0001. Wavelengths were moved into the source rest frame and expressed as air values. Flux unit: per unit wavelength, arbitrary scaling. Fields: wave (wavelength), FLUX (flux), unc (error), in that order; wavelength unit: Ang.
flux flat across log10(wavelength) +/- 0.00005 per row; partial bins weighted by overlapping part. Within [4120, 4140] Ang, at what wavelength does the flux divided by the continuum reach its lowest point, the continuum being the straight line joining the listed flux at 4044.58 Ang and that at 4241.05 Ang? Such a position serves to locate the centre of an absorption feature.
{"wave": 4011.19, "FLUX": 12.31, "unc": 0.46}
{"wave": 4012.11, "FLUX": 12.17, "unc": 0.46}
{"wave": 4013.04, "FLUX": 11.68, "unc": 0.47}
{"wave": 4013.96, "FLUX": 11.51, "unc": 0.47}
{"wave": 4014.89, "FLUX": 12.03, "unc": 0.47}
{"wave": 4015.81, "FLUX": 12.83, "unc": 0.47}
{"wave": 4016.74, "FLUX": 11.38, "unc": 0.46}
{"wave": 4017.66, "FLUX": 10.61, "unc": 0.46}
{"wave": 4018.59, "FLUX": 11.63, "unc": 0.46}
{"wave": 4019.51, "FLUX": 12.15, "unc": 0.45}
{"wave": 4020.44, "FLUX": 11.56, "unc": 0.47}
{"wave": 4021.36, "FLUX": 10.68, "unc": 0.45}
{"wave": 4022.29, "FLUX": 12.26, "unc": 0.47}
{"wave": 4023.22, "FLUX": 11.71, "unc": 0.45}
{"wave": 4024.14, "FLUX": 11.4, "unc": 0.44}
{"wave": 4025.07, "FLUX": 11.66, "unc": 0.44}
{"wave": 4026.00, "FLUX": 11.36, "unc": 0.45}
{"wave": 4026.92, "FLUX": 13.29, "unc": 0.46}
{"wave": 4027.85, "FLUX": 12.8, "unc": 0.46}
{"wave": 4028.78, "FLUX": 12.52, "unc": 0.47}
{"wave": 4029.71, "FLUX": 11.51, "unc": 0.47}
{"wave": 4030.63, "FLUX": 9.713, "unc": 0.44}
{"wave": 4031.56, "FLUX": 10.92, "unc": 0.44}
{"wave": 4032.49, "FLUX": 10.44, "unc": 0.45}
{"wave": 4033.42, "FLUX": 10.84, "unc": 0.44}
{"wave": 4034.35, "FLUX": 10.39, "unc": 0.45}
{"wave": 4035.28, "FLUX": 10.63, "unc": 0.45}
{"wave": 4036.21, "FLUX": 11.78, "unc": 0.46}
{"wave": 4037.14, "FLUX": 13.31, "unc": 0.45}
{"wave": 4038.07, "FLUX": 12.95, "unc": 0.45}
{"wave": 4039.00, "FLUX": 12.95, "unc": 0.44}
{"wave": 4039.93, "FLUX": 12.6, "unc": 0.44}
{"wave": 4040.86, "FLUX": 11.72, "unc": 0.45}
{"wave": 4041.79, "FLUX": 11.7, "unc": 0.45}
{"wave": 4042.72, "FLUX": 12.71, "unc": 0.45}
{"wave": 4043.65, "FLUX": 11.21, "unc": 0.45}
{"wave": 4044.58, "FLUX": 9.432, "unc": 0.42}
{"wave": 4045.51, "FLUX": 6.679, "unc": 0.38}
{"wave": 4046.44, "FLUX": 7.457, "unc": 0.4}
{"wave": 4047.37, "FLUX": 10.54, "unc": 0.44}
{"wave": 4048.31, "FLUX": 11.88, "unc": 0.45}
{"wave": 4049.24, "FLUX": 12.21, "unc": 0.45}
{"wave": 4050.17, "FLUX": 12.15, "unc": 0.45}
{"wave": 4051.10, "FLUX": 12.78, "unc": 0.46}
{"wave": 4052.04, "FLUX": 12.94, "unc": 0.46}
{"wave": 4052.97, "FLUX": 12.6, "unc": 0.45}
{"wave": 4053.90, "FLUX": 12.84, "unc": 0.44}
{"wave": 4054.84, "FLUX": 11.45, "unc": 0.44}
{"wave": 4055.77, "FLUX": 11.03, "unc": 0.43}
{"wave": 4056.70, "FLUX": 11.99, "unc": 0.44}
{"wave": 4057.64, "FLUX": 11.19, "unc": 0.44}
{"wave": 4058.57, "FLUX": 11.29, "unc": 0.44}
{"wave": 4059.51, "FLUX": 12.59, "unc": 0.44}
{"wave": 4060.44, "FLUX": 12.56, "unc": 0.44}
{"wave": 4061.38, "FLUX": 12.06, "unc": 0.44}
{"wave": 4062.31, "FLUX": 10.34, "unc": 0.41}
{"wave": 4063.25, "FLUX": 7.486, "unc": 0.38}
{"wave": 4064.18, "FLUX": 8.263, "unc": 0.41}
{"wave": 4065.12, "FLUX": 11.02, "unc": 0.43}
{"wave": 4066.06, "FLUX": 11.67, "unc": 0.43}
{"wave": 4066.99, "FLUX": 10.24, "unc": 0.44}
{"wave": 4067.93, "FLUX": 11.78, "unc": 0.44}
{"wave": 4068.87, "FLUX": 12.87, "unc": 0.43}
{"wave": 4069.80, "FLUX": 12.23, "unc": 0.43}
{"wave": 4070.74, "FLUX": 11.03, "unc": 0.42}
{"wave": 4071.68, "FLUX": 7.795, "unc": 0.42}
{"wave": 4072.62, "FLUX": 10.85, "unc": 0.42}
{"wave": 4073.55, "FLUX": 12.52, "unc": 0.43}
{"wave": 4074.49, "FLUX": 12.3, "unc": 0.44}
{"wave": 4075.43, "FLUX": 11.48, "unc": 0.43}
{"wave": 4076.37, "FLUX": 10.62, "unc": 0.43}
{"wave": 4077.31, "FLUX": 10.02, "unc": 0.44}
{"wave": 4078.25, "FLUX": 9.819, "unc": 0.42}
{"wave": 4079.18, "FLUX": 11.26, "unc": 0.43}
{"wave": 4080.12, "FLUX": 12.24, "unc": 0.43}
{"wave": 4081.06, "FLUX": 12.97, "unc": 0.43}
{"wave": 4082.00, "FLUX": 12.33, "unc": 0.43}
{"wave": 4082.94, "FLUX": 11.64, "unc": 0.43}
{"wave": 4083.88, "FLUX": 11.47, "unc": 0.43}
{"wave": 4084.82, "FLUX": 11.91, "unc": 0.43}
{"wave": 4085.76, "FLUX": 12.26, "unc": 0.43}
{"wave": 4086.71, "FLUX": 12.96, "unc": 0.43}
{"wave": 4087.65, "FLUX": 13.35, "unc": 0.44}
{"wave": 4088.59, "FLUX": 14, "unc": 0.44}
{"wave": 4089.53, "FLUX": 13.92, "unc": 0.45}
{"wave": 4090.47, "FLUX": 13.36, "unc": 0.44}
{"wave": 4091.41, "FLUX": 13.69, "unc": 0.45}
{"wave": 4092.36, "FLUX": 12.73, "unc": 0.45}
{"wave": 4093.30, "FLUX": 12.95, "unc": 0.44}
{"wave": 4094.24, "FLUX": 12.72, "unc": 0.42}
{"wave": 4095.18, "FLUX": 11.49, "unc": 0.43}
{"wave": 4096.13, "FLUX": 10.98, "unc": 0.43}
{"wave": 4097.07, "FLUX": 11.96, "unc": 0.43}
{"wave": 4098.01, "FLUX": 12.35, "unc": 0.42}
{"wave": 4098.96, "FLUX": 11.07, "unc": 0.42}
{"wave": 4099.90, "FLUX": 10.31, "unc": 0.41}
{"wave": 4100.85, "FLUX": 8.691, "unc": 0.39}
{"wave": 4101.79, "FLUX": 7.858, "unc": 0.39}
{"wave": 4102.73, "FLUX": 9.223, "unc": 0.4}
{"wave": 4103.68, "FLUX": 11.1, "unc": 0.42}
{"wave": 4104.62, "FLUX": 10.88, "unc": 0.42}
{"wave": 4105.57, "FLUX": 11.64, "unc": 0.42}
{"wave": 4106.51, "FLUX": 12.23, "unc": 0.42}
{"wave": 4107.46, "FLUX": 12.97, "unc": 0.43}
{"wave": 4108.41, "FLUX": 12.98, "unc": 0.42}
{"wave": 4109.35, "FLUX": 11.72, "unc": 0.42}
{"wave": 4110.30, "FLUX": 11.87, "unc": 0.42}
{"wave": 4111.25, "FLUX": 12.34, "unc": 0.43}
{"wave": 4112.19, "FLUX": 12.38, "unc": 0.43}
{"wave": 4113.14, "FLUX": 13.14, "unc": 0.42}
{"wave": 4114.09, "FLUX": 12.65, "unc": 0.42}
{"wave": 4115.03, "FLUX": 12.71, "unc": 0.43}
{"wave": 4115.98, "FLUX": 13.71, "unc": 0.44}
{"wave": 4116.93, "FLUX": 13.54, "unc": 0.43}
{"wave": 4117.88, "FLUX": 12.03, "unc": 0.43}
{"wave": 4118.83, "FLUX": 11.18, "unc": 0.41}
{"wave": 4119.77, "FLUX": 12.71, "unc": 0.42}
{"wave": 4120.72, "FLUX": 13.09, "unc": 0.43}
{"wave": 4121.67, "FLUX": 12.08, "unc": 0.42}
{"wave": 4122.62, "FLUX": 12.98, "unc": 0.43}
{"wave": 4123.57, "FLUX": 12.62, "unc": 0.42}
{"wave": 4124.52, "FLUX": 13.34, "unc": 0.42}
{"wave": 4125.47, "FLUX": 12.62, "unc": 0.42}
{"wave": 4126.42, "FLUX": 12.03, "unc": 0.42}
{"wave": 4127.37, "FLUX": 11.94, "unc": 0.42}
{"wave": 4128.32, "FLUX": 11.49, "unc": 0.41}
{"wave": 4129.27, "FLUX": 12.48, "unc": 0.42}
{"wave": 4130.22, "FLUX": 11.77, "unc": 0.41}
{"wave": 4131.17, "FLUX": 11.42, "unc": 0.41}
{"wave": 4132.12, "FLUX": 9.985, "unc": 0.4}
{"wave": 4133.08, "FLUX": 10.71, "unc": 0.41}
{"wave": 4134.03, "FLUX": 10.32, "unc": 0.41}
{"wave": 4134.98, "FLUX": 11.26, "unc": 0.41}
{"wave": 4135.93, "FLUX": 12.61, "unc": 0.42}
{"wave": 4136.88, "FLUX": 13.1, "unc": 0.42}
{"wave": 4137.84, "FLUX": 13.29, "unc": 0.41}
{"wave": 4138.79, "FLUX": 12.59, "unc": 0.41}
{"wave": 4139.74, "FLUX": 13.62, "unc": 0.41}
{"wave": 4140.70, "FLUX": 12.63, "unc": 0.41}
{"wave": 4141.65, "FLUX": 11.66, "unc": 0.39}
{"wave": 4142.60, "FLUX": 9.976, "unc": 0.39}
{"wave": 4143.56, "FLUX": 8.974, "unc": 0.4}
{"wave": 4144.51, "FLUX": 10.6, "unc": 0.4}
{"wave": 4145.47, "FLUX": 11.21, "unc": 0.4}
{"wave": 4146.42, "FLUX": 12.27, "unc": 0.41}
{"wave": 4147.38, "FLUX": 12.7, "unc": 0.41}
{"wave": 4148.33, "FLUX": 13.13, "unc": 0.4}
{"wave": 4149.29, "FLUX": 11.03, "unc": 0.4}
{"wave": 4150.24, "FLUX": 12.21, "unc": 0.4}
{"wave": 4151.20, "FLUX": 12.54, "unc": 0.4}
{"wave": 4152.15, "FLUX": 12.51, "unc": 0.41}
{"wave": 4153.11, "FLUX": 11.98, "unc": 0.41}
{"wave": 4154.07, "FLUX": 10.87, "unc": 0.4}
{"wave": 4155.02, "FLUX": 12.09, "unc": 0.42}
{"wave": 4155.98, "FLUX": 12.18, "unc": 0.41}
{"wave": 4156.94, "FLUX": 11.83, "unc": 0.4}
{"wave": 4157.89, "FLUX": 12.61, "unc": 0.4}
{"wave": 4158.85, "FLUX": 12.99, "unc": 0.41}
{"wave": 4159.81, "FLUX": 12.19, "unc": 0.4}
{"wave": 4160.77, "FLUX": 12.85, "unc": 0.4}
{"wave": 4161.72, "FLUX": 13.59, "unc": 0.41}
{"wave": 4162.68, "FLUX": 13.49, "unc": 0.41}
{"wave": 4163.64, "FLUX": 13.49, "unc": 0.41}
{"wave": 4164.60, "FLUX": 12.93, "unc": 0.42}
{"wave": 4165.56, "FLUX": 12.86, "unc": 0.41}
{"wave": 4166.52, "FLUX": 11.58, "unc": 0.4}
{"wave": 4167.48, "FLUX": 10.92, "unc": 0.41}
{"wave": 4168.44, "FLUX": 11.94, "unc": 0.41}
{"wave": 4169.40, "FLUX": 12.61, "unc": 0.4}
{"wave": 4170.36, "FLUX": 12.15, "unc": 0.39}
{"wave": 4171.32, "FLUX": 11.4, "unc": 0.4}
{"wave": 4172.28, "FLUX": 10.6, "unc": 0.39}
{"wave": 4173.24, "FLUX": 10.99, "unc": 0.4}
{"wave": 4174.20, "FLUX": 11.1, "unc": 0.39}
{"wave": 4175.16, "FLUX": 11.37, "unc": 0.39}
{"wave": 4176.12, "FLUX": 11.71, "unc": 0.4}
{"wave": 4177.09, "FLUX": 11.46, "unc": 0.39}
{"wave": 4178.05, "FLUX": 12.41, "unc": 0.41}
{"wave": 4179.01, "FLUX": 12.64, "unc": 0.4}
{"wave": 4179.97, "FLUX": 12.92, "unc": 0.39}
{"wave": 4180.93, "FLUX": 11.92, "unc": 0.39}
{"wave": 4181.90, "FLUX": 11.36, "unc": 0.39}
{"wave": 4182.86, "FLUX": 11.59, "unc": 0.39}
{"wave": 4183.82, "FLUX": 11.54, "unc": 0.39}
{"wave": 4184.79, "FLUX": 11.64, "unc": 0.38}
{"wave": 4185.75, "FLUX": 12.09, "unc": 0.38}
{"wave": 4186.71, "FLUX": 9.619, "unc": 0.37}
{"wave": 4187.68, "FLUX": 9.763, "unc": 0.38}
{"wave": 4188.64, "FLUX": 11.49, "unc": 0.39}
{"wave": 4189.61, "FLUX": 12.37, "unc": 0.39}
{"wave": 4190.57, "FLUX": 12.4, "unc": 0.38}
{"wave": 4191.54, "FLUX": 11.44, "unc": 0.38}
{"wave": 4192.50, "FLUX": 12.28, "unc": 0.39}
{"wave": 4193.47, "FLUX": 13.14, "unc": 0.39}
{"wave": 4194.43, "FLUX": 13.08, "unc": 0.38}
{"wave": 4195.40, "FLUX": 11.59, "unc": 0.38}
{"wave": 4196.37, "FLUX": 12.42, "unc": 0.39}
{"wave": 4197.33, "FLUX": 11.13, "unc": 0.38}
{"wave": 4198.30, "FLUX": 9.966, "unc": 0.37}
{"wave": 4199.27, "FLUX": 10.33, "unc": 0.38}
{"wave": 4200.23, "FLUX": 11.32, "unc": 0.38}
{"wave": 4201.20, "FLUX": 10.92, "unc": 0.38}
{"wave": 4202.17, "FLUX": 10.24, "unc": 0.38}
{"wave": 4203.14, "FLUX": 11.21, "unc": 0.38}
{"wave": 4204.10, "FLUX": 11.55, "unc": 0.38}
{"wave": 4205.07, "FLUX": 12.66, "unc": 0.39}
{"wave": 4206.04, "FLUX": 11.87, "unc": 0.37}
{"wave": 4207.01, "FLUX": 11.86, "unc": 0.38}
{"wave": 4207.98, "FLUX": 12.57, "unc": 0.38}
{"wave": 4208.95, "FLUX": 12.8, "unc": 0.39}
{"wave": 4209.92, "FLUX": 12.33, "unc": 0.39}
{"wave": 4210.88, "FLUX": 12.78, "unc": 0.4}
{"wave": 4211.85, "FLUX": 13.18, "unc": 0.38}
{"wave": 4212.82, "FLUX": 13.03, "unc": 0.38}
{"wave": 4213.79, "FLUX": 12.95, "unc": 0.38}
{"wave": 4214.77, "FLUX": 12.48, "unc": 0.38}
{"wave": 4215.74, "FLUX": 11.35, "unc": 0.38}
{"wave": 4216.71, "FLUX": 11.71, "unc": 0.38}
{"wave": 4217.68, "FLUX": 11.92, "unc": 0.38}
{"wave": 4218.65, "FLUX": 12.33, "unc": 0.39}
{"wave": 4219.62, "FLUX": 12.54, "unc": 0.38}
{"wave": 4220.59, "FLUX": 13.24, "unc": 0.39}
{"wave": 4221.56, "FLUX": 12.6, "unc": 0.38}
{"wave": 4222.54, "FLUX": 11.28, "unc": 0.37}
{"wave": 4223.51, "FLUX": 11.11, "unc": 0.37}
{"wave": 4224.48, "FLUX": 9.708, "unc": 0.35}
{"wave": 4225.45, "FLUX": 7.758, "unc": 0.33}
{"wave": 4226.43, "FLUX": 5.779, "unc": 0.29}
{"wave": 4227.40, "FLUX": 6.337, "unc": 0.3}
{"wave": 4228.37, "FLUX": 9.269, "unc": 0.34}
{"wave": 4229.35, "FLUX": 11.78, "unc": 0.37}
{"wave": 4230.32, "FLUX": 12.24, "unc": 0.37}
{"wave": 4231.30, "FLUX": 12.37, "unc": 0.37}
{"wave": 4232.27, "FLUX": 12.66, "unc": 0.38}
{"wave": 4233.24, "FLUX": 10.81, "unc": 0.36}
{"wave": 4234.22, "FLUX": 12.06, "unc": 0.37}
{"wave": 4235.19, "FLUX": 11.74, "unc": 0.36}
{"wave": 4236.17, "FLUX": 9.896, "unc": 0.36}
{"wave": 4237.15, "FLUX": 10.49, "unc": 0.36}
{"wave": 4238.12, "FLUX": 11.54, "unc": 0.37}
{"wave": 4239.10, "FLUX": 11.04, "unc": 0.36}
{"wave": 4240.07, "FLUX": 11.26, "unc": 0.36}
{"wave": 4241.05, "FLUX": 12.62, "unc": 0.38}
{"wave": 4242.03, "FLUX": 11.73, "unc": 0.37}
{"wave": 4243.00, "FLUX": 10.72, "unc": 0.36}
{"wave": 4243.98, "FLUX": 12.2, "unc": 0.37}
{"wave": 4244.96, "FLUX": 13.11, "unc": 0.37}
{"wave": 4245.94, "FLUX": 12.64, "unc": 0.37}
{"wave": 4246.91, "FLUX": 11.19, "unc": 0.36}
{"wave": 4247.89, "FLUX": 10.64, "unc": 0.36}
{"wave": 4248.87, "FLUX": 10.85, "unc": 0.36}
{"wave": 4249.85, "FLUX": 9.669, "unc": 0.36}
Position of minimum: 4132.12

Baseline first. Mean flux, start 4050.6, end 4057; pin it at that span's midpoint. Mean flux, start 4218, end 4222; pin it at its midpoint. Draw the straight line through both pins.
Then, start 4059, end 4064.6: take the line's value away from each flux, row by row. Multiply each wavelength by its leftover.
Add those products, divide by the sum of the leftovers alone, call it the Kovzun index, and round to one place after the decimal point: 4063.6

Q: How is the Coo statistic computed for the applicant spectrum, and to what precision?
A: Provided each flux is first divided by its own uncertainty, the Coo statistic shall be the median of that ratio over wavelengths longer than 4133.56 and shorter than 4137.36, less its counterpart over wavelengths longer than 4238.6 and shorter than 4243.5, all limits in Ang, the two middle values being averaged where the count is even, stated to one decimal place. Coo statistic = -2.5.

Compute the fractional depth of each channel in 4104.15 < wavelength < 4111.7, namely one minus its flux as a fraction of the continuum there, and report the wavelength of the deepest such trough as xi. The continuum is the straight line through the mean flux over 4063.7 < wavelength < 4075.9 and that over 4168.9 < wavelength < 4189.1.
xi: 4104.62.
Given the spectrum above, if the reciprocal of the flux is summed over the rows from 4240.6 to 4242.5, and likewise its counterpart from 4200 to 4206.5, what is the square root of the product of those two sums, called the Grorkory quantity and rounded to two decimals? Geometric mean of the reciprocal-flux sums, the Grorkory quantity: 0.32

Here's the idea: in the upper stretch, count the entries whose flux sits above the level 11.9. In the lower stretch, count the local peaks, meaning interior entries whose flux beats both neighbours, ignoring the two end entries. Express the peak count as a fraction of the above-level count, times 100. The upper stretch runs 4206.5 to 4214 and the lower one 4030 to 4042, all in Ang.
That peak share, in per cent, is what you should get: 43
